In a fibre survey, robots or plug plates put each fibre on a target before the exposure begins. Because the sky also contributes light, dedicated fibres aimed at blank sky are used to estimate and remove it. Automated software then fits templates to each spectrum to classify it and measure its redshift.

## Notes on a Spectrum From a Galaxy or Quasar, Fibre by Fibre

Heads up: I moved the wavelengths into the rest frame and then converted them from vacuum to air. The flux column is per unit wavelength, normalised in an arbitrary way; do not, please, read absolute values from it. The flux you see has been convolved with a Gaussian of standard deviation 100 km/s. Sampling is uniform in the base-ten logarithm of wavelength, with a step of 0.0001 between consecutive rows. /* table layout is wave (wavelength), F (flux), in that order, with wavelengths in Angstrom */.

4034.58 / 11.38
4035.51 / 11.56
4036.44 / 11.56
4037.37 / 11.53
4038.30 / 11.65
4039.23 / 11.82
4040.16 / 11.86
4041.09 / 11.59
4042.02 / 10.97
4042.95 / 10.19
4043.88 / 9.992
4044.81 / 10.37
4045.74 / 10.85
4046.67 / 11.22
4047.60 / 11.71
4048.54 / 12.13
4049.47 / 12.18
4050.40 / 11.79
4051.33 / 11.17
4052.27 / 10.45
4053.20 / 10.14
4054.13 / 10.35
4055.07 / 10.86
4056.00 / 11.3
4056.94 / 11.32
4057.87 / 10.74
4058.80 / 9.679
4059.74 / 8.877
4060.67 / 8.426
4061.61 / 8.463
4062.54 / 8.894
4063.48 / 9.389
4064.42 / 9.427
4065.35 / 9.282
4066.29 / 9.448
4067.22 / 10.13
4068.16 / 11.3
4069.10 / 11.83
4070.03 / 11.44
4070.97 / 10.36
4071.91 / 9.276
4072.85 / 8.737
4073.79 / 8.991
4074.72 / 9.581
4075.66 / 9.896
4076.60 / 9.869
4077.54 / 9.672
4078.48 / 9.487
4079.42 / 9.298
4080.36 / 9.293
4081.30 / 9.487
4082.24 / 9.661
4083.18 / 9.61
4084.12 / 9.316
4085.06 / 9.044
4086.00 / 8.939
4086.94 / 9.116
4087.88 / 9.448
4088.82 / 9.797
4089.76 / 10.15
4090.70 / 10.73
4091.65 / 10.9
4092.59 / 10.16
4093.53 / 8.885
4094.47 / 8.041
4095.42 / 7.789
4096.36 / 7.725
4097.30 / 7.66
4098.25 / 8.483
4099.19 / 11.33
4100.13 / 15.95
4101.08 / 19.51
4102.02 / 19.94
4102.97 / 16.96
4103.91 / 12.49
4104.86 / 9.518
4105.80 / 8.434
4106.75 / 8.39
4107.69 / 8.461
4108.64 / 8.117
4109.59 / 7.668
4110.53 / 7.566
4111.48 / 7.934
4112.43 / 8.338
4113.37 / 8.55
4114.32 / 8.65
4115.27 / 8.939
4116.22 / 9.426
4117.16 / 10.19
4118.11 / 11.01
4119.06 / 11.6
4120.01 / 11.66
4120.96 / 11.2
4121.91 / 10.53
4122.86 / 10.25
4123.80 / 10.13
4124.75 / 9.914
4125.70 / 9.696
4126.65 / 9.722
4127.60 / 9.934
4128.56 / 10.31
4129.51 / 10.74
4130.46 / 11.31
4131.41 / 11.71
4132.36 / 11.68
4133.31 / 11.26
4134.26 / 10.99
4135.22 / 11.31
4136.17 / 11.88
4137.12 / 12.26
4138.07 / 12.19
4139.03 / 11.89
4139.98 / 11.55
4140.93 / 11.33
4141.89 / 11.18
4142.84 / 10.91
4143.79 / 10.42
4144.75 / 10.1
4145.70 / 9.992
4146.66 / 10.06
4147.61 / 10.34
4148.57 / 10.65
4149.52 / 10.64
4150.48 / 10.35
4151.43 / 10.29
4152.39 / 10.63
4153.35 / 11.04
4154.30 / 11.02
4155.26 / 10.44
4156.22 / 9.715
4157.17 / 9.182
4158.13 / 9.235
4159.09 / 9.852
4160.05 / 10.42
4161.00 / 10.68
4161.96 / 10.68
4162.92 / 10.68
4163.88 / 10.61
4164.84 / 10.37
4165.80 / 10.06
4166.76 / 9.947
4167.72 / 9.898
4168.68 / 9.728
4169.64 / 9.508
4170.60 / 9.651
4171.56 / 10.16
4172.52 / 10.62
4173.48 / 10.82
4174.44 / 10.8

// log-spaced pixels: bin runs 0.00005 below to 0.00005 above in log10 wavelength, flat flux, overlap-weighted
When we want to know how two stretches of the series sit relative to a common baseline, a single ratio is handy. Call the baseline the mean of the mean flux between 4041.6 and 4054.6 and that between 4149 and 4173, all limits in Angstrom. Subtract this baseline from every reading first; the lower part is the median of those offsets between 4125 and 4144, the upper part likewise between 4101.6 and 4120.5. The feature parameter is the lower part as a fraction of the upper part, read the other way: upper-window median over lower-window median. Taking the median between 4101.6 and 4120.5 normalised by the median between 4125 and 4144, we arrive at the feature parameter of -2.6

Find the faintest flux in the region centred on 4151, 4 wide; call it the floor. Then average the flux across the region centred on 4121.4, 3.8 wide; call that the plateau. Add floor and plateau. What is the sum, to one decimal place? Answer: 21.2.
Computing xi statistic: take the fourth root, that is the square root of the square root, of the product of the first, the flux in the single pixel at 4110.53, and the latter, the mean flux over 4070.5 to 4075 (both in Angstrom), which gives 2.90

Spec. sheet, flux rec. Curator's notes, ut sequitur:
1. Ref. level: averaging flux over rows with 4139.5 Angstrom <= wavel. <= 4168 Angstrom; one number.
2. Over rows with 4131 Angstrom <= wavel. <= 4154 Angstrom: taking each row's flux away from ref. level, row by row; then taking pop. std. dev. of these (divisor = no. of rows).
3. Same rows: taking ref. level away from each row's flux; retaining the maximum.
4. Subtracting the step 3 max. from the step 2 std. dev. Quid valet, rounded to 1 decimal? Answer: -1.2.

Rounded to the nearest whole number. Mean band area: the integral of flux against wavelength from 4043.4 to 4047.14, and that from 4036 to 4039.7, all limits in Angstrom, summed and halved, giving 41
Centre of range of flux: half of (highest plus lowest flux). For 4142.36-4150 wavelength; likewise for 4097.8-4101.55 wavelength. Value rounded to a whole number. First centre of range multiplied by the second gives 146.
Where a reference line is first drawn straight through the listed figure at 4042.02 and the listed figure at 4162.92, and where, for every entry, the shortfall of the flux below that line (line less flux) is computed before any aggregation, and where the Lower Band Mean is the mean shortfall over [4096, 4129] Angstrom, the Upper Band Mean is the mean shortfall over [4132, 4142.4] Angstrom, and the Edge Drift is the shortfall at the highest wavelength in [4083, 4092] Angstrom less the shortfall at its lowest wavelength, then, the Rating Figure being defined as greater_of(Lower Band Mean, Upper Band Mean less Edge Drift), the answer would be 0.46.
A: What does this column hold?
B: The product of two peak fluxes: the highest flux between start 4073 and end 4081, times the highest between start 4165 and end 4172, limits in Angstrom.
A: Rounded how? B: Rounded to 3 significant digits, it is 101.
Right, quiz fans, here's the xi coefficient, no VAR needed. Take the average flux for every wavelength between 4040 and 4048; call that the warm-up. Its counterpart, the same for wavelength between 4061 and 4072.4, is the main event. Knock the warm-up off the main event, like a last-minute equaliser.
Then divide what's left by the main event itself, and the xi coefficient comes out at -0.10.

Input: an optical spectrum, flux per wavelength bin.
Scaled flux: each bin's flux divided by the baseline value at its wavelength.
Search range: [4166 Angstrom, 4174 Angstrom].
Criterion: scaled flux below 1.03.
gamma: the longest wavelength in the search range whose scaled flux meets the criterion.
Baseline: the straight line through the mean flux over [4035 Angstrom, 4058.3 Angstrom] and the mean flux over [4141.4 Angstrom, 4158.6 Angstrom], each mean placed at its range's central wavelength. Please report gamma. 4171.56 Angstrom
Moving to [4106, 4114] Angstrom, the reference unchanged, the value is 4113.37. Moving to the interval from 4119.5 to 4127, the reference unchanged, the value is 4126.65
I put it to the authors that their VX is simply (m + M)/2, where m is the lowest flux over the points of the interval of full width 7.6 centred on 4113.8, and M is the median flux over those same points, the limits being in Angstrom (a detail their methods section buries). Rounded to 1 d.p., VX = 8.1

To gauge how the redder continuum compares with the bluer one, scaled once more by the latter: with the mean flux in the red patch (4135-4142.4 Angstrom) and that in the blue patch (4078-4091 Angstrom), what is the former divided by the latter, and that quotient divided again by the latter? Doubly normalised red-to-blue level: 0.129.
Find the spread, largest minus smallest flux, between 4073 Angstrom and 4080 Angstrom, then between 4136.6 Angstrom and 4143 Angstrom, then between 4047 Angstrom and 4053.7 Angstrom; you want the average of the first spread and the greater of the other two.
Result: 1.5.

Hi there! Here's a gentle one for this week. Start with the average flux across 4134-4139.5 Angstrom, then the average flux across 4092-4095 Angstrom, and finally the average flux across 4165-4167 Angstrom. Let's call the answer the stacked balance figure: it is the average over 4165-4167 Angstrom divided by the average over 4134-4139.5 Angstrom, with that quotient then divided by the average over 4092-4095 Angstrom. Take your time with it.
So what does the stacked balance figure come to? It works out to 0.094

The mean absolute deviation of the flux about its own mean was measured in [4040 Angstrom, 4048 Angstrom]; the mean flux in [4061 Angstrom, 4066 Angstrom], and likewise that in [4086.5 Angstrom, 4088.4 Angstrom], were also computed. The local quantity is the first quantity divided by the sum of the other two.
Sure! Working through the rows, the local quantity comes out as 0.030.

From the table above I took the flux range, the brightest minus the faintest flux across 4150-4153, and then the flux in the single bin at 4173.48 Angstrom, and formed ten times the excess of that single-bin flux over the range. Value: 105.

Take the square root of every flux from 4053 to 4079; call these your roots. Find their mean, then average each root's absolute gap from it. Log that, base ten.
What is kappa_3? -0.91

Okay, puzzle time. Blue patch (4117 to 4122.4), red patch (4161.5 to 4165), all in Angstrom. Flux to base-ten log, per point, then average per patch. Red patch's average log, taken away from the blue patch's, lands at 0.02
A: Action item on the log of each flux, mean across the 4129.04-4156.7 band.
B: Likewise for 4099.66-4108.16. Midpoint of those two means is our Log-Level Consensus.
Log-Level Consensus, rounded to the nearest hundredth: 1.07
